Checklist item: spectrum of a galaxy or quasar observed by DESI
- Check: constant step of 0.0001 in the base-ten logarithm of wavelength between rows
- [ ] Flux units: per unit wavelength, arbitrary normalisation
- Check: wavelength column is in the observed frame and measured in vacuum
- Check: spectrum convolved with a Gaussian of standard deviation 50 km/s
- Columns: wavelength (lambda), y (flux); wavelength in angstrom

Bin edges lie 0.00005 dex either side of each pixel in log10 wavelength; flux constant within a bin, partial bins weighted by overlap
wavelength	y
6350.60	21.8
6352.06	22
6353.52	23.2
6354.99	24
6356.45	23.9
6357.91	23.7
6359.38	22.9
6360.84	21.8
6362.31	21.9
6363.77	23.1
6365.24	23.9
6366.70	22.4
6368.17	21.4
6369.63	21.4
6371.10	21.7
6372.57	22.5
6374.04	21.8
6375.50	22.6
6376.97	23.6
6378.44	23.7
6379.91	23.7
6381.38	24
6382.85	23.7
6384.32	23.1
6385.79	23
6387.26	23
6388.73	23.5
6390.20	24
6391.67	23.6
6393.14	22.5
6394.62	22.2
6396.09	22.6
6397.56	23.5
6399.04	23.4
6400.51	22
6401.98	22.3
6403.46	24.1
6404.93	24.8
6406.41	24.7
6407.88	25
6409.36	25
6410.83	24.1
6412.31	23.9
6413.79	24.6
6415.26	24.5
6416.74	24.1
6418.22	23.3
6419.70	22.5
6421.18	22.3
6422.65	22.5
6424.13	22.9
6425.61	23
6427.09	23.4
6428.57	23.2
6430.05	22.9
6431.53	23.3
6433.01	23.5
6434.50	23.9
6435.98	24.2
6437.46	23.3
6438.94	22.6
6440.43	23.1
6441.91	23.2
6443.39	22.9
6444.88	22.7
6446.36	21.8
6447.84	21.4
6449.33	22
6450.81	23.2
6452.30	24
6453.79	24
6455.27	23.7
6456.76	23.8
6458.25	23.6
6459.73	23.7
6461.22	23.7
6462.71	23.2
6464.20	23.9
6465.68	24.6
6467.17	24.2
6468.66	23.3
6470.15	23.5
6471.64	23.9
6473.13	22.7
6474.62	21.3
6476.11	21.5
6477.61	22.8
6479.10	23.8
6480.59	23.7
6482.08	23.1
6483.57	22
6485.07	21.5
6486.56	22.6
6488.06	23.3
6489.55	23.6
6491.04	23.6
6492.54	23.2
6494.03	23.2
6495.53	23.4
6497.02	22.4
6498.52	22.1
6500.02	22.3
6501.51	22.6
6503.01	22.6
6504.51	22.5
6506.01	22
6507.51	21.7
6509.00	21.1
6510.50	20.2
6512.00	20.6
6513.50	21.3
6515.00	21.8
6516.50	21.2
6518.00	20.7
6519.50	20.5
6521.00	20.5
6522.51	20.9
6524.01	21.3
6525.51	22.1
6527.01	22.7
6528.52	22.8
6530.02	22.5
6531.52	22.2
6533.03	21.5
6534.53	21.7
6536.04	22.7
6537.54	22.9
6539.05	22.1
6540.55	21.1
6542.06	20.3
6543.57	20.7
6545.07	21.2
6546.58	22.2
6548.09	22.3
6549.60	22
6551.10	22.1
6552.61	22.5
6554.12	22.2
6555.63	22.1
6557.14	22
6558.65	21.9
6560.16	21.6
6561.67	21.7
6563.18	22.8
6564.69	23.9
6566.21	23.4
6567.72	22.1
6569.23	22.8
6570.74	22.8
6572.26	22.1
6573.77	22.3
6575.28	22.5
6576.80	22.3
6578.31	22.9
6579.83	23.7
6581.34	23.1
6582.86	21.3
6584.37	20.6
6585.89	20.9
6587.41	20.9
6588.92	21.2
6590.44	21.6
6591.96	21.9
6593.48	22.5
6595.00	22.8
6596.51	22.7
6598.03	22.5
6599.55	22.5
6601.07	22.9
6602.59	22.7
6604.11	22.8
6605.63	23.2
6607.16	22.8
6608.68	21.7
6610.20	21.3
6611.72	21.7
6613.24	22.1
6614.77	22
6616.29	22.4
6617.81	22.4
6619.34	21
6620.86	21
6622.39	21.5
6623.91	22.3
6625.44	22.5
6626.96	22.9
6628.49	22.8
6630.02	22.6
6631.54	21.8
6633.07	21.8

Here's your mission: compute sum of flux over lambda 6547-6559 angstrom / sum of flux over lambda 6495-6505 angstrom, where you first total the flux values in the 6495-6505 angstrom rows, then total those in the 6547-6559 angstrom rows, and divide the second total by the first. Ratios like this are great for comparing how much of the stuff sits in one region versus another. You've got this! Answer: 1.1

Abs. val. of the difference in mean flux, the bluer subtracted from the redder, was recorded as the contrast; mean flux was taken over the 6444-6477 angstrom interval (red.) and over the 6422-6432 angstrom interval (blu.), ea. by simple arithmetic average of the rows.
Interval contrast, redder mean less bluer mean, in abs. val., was 0.14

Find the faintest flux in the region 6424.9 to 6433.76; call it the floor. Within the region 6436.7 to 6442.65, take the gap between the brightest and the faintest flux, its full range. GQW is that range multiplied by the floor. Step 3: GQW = 16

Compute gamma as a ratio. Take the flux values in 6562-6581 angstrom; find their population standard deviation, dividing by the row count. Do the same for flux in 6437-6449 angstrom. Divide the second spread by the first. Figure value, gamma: 1.1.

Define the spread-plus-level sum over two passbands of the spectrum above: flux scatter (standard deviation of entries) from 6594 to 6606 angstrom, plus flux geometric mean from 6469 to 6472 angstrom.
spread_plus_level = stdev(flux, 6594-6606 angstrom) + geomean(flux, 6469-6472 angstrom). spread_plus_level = 23.9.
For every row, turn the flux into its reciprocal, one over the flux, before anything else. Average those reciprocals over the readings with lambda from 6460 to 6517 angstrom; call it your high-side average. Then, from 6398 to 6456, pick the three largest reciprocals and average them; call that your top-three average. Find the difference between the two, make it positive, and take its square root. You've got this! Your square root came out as 0.042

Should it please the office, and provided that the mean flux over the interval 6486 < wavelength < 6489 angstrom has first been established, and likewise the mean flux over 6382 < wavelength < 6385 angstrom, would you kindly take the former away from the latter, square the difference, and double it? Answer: 0.4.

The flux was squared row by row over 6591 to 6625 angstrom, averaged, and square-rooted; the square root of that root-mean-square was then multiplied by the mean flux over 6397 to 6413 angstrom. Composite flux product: 113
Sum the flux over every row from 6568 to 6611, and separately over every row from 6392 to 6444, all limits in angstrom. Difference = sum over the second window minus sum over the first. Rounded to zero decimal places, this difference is 196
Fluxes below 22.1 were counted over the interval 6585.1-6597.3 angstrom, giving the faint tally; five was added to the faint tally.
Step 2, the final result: 10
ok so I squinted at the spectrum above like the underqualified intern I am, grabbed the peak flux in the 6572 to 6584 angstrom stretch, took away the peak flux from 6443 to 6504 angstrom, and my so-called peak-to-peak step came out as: -0.90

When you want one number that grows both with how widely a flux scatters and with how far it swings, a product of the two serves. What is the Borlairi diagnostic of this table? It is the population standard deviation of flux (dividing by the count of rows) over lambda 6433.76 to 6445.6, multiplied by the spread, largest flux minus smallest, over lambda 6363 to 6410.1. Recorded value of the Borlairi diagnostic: 1.89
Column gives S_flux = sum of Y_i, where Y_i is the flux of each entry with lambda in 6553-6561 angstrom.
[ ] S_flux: 110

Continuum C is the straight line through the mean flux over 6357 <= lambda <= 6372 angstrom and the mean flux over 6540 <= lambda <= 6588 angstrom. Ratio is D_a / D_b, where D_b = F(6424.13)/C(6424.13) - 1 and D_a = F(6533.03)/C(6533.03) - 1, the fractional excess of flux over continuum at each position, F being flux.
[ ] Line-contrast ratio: -1.1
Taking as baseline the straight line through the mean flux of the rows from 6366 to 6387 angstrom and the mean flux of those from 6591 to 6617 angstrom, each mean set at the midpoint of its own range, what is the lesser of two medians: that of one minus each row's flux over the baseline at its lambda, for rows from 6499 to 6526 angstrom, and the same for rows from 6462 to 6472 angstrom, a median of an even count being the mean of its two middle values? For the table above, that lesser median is -0.057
